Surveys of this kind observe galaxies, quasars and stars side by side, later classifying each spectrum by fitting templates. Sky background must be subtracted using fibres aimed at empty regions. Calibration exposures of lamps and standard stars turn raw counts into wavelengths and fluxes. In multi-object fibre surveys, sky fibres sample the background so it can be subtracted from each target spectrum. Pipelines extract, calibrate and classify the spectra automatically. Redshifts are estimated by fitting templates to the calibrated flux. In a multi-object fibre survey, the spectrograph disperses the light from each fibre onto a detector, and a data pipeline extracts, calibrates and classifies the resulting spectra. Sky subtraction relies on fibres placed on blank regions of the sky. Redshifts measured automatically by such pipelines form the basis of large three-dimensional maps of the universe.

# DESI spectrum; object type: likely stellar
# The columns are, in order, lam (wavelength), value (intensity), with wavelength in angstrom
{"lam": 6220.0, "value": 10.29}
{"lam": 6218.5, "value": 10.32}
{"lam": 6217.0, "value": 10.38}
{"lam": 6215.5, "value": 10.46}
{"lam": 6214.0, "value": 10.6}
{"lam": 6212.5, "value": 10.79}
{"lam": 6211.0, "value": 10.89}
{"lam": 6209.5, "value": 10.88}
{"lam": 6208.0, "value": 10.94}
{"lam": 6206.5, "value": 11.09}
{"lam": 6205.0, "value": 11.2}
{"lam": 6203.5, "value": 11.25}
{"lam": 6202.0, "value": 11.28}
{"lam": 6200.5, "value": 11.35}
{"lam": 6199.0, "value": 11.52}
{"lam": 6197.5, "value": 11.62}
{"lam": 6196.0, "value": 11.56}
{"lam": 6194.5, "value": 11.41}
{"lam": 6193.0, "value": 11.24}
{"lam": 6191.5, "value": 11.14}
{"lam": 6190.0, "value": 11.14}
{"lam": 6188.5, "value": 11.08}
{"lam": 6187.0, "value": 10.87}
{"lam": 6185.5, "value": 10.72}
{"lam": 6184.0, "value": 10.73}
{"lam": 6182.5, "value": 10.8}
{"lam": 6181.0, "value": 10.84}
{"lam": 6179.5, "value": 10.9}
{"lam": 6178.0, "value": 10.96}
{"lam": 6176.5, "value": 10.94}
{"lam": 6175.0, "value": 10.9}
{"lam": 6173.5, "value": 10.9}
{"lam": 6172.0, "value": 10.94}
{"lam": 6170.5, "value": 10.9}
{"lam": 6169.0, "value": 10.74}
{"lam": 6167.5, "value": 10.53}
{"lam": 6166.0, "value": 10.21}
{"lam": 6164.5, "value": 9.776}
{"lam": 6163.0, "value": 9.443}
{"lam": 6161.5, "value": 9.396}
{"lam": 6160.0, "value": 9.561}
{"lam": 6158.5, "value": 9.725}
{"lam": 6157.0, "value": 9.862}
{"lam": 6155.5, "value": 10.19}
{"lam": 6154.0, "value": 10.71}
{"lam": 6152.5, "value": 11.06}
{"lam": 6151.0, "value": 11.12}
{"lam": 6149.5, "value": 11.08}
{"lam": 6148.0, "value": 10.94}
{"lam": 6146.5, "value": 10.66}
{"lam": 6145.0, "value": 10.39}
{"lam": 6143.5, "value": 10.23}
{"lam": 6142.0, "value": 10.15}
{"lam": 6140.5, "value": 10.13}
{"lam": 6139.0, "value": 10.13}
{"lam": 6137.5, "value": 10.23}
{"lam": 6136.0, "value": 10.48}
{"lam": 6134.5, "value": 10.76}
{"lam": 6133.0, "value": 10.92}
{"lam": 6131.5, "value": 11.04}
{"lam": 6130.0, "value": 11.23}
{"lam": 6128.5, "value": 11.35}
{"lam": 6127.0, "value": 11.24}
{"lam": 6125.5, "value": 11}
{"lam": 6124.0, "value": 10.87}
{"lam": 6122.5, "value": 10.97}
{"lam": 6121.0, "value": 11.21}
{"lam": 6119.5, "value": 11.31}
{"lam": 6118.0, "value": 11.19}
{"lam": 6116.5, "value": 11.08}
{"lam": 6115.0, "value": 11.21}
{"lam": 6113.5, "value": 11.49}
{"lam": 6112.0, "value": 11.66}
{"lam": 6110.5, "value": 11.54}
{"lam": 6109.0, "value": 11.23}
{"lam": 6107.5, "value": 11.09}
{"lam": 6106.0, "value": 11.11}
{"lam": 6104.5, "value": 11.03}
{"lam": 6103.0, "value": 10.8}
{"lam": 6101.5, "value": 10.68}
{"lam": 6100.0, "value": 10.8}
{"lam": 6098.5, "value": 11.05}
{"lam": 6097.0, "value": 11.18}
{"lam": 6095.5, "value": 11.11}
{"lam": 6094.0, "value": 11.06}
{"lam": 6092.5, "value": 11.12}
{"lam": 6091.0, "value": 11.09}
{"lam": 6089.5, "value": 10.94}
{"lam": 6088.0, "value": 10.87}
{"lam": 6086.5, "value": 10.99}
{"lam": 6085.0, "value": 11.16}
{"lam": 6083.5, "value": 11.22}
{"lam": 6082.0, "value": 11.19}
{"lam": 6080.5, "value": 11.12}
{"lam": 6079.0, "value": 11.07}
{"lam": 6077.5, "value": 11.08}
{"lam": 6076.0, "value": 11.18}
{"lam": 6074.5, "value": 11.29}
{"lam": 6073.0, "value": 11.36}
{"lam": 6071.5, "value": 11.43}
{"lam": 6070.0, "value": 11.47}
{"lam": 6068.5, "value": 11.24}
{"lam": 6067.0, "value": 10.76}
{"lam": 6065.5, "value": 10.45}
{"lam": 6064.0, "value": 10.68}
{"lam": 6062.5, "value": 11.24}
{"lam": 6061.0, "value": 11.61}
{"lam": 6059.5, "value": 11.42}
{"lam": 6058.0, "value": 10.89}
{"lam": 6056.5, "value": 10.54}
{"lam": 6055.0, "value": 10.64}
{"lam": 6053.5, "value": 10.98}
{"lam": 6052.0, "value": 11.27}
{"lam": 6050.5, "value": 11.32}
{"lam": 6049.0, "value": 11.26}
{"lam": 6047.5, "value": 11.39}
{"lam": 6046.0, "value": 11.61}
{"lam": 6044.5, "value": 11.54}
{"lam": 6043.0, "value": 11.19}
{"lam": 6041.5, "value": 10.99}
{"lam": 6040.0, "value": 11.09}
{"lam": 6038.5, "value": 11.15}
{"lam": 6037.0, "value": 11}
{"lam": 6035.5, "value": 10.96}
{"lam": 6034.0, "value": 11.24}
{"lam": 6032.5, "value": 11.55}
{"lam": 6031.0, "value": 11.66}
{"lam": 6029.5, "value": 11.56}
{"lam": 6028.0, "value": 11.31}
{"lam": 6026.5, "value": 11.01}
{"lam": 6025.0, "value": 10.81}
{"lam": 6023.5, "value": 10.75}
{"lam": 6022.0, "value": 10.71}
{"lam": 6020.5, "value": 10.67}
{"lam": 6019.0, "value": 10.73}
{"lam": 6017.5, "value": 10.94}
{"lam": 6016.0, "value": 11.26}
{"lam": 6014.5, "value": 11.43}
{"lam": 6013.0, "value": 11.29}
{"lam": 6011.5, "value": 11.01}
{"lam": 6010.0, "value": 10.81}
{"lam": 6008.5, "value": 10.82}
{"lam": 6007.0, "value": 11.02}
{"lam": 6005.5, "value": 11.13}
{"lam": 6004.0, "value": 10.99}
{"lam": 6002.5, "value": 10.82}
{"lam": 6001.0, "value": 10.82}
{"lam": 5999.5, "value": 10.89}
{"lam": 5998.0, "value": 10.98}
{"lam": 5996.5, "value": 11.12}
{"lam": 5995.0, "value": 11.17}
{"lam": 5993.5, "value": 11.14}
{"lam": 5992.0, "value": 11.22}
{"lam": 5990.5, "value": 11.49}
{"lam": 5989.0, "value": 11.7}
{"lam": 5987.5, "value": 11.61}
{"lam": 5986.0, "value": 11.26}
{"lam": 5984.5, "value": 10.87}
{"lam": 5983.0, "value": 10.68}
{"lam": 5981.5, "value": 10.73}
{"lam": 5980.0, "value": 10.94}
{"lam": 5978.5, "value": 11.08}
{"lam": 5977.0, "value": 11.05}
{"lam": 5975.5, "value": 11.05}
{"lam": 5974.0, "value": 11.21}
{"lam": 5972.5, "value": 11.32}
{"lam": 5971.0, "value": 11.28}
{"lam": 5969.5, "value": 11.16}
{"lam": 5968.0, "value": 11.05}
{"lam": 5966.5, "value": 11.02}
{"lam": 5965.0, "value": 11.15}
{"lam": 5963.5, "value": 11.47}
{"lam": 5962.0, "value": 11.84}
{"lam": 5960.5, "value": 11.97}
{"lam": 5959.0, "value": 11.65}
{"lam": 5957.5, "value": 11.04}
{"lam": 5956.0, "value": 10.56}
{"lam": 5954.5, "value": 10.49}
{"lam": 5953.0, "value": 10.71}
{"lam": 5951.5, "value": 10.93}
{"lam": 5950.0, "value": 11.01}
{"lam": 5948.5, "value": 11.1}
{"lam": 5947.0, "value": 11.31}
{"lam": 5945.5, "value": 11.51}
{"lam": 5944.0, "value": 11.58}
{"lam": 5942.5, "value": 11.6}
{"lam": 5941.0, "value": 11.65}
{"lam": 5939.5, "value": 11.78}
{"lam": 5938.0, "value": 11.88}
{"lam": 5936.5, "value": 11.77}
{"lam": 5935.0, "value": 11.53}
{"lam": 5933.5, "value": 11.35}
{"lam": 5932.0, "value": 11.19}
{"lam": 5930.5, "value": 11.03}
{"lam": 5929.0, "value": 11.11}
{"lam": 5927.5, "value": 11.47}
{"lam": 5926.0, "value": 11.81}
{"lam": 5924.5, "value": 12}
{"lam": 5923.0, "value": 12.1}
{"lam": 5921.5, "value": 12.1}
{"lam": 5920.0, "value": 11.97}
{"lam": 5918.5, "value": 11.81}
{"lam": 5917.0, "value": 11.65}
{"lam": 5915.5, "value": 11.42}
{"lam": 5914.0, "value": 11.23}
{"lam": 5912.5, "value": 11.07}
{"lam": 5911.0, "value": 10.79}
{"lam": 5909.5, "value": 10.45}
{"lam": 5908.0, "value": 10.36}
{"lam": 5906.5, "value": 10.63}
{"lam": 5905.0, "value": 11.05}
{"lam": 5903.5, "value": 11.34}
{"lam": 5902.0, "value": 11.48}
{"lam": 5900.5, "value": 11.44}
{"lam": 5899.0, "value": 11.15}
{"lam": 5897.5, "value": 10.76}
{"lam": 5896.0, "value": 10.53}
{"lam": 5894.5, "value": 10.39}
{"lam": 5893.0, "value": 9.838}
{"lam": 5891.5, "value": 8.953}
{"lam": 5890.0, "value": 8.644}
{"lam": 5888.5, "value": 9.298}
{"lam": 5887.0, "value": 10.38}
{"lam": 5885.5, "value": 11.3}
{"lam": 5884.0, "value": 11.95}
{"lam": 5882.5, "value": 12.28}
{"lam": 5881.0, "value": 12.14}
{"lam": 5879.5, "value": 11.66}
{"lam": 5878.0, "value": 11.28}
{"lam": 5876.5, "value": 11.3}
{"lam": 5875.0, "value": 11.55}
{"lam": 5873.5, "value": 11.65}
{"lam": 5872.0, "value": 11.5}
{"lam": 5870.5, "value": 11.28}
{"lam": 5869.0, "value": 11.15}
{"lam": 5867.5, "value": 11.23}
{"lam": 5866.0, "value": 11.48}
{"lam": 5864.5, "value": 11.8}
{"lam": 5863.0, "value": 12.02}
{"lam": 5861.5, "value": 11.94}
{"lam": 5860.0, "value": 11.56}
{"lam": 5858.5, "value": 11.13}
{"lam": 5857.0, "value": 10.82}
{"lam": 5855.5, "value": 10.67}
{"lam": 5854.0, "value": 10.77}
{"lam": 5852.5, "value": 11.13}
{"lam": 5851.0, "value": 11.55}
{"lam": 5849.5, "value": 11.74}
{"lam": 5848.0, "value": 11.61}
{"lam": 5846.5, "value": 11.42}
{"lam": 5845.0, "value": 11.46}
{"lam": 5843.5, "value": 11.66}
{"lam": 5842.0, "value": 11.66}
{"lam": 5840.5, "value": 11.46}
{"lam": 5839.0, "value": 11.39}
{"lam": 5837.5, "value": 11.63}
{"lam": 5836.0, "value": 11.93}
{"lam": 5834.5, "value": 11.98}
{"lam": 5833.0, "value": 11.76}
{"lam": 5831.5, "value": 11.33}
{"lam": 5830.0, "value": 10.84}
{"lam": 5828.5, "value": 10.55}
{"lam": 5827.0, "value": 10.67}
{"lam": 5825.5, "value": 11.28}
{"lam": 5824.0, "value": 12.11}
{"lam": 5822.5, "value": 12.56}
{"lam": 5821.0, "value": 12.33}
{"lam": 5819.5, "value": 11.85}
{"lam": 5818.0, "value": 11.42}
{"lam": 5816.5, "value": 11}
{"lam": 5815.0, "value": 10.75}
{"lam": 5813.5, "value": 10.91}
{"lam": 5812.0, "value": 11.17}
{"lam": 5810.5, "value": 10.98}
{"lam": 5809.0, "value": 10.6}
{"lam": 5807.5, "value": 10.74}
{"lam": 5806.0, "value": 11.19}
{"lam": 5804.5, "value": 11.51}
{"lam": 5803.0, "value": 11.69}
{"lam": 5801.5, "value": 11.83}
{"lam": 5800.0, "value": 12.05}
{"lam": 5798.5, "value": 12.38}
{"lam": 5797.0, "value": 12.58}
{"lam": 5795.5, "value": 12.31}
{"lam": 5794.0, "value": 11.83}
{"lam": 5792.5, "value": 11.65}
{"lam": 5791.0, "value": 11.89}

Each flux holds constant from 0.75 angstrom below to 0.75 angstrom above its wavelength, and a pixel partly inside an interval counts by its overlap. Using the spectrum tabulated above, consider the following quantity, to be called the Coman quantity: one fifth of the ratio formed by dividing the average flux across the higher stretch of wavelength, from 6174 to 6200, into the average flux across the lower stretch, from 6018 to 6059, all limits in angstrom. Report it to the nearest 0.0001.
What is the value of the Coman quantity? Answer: 0.2004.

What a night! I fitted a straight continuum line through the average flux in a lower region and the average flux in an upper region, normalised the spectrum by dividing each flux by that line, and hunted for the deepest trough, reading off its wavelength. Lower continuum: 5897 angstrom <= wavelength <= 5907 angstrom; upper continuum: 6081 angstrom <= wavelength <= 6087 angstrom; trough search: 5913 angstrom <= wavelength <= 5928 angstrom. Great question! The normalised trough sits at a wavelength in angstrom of 5914.0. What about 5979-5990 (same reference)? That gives 5983.0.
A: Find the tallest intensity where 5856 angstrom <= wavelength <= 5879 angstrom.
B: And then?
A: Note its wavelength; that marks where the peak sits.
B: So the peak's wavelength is 5863.0 angstrom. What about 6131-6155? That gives 6151.0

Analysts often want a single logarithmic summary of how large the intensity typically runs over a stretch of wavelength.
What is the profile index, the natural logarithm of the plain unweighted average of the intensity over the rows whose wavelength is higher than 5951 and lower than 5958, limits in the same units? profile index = 2.37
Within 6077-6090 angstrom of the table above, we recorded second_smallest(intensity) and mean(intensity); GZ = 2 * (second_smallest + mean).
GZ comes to 44.0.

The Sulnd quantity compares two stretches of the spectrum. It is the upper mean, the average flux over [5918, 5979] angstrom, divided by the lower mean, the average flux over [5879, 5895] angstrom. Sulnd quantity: 1.07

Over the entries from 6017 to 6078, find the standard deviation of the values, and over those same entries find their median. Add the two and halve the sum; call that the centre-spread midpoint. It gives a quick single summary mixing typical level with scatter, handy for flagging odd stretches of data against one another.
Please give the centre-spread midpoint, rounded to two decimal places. 5.75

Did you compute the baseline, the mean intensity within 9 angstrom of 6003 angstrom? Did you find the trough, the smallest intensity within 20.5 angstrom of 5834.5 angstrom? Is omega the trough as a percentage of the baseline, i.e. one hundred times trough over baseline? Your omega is 96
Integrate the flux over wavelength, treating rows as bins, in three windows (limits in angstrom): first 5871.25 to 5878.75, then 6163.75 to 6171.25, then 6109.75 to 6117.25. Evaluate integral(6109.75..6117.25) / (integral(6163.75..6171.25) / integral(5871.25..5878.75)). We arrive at 94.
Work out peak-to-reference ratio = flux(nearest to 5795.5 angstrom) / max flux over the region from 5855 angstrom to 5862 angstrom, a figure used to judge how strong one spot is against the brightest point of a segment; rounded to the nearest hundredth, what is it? 1.03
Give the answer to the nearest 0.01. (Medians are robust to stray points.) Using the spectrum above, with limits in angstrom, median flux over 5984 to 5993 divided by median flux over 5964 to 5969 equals 1.03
